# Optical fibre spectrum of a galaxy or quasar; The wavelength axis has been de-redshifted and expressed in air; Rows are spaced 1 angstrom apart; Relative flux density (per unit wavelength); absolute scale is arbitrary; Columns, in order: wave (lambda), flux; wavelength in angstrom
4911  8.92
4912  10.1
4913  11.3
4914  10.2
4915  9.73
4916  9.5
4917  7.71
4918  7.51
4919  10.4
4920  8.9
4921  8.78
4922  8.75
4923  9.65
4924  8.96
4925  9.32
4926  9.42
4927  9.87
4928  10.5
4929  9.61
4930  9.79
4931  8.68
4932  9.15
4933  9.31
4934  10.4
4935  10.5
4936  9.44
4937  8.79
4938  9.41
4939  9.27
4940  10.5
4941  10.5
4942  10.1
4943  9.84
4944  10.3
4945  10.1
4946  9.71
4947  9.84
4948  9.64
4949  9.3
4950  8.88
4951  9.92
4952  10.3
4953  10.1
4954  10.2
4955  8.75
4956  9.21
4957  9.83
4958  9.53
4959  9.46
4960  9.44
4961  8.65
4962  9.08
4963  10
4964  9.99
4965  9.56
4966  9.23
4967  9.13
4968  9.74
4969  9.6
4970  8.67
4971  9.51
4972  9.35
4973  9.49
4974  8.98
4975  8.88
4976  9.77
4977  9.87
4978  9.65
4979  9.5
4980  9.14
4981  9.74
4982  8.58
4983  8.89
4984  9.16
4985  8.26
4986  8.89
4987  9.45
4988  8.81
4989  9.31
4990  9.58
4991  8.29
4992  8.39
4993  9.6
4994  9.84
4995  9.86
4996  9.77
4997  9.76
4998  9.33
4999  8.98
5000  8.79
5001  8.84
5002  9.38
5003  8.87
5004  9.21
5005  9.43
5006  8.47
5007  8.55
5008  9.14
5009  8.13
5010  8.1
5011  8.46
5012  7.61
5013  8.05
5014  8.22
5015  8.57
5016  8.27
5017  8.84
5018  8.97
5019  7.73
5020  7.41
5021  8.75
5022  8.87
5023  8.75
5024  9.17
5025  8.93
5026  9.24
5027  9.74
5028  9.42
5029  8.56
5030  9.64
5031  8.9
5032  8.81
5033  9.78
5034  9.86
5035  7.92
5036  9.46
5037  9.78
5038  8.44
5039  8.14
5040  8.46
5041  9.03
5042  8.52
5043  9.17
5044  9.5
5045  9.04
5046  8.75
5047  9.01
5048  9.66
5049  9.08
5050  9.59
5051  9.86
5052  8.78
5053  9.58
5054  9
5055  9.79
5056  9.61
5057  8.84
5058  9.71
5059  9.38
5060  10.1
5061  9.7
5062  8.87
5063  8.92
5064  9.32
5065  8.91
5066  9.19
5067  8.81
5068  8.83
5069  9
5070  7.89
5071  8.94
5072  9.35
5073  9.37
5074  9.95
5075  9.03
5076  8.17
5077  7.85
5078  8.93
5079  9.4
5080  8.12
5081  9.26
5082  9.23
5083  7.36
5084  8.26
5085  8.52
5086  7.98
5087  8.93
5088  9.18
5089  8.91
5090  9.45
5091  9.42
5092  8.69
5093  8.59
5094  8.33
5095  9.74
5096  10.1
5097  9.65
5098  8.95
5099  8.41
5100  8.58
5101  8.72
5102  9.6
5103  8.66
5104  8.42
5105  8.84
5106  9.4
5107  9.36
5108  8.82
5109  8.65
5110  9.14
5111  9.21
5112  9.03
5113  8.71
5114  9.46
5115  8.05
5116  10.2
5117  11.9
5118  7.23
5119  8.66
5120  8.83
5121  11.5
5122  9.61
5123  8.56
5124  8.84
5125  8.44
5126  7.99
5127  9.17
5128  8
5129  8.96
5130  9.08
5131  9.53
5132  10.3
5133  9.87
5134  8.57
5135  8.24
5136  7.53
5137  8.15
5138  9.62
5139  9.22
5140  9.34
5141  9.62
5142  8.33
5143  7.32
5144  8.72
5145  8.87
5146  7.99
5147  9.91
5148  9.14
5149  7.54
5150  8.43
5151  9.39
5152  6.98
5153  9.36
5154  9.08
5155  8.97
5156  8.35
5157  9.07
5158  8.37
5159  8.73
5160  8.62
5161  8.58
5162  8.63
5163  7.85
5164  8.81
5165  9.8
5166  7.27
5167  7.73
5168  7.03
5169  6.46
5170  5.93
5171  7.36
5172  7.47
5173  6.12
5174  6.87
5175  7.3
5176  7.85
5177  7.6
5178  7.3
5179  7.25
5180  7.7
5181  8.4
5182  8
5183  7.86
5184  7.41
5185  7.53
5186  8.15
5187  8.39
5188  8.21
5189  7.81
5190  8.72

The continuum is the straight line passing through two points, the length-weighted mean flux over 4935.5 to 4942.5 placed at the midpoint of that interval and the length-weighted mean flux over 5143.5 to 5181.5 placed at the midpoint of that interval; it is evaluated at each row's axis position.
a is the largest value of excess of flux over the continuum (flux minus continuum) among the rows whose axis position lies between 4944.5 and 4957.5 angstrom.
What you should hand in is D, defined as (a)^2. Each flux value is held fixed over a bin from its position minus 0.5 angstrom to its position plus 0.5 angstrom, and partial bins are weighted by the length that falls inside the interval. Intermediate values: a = 0.7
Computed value 0.5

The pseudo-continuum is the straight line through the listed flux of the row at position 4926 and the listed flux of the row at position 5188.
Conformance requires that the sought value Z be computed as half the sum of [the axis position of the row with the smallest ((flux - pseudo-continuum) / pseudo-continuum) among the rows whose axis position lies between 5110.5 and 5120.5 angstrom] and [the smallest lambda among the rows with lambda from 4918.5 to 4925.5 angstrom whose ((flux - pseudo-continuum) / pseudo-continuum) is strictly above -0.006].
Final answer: 5018.5 angstrom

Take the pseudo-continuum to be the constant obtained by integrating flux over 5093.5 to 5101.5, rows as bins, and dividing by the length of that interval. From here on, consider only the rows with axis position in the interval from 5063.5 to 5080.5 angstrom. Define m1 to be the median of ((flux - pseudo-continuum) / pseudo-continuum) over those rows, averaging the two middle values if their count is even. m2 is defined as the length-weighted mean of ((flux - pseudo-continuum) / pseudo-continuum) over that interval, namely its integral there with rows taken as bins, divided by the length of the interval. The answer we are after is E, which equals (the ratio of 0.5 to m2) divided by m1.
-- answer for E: 1964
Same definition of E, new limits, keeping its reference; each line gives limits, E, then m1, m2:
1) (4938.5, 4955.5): 61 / 0.09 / 0.086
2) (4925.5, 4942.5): 113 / 0.06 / 0.073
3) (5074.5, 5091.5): 892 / -0.01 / -0.039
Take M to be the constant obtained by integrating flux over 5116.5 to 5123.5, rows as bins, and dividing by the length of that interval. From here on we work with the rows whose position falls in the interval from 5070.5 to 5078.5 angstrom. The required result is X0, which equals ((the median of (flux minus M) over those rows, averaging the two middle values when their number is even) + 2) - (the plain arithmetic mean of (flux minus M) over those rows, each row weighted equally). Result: 2.04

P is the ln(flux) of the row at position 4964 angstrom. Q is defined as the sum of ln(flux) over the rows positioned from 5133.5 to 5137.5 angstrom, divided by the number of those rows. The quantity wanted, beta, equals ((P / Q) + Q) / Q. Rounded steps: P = 2.30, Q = 2.09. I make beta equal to 1.53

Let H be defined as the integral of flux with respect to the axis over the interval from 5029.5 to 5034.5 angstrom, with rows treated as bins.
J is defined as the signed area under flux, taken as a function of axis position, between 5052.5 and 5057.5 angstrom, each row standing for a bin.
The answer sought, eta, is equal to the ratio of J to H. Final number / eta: 1.00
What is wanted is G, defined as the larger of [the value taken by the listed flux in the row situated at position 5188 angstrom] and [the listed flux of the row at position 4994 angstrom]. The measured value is 9.84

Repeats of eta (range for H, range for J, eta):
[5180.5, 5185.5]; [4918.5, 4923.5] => 1.19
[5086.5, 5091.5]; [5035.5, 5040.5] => 0.96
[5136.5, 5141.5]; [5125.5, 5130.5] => 0.94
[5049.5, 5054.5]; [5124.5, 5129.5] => 0.91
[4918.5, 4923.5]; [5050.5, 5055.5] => 1.01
